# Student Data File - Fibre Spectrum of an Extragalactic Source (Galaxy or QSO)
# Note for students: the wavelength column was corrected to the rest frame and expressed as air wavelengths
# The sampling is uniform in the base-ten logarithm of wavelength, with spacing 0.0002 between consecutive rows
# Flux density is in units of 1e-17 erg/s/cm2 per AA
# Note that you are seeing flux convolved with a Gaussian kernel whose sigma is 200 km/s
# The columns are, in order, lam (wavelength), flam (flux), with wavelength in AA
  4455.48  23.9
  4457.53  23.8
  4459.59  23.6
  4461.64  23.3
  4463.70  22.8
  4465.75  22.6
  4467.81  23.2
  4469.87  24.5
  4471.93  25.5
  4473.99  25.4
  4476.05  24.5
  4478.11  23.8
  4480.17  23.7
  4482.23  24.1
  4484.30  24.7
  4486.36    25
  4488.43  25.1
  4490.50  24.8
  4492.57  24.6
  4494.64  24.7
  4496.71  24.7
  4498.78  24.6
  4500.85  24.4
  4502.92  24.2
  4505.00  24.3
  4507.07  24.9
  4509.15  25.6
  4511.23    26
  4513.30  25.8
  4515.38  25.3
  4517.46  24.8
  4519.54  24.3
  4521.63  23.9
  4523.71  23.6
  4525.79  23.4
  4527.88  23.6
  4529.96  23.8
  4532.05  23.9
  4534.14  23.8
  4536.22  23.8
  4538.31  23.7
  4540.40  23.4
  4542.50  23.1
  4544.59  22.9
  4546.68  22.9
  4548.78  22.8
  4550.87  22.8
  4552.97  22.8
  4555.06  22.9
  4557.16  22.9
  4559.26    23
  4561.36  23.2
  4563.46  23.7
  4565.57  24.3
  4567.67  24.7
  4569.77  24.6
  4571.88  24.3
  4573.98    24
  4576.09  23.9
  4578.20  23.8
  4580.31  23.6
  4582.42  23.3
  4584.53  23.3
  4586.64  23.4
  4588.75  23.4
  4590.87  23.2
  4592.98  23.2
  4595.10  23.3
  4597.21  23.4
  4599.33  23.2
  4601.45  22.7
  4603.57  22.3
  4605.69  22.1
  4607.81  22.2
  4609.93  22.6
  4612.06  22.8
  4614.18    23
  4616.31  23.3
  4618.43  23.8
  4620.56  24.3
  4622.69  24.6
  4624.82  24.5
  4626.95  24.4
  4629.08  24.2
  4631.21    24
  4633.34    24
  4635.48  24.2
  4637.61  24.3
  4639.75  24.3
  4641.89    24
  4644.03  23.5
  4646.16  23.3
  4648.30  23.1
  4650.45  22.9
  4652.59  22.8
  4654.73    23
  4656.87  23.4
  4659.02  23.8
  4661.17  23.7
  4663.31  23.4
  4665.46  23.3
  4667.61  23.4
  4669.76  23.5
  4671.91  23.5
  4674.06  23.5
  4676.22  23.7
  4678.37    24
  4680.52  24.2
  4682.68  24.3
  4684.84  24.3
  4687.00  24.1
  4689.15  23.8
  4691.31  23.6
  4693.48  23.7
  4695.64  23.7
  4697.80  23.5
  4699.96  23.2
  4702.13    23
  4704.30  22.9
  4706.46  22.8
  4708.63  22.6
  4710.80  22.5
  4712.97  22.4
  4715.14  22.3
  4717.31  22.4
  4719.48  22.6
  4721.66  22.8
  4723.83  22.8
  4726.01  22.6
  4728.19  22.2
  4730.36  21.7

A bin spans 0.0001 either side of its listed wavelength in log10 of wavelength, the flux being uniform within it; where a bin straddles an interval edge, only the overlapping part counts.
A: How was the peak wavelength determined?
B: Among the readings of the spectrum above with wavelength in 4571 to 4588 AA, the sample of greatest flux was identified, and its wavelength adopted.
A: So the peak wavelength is 4571.88 AA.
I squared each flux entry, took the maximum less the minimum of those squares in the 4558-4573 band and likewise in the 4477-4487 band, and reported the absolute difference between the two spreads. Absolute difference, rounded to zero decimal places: 18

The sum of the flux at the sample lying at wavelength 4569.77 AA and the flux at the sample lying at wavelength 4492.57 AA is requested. 49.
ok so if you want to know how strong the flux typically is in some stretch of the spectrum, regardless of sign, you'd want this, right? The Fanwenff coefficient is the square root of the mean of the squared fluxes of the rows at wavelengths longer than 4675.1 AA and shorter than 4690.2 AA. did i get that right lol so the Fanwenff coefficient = 24.1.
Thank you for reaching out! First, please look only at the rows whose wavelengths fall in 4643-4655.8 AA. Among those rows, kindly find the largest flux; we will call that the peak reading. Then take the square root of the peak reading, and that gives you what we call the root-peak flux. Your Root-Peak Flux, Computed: 4.85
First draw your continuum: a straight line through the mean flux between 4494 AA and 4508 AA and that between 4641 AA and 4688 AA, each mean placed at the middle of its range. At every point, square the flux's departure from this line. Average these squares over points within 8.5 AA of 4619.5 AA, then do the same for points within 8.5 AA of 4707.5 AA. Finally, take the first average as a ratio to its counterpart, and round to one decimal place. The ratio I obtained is 1.1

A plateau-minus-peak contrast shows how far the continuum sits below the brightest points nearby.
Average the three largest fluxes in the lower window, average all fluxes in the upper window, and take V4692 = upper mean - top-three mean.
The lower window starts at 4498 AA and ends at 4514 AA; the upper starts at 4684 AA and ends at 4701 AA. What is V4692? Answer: -2.06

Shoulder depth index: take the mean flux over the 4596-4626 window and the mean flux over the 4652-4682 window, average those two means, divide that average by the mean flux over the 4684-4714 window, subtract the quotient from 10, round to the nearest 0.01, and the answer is 9.00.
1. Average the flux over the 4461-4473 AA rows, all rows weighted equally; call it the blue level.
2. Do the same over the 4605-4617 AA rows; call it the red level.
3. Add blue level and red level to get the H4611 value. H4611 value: 46.32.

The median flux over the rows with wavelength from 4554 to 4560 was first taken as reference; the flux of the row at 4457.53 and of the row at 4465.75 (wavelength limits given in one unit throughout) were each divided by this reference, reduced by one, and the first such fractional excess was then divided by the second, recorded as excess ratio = -3.0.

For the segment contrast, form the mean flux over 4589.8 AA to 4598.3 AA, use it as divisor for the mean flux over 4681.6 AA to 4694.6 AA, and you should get 1.03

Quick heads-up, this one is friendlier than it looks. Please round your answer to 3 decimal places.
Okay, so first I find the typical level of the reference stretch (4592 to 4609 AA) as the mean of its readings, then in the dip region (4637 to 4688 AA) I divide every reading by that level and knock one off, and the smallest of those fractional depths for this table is 0.000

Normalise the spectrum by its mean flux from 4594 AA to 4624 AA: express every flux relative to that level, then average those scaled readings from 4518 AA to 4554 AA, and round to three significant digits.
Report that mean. 1.01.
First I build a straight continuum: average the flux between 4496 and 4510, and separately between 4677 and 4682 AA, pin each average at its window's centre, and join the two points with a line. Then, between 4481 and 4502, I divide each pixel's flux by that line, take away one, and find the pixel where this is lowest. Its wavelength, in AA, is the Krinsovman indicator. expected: 4482.23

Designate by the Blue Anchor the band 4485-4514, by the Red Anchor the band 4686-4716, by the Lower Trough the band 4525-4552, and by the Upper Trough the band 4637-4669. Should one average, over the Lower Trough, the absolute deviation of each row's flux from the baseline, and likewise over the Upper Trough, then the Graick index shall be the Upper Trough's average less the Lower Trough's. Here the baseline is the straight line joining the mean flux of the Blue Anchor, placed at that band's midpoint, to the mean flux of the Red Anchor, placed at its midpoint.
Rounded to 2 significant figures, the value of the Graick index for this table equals -0.83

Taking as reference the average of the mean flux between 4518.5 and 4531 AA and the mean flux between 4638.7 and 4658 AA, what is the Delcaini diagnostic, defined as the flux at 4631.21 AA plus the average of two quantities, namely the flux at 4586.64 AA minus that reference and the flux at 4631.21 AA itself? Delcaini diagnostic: 35.9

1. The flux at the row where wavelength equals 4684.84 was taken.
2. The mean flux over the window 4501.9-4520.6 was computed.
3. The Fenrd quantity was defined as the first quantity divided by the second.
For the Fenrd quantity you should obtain 0.97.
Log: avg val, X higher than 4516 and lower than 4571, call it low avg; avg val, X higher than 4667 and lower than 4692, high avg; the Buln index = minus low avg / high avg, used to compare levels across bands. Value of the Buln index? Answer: -0.99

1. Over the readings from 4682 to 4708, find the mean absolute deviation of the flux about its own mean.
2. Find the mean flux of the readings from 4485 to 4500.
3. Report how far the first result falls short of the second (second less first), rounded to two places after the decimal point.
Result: 24.37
